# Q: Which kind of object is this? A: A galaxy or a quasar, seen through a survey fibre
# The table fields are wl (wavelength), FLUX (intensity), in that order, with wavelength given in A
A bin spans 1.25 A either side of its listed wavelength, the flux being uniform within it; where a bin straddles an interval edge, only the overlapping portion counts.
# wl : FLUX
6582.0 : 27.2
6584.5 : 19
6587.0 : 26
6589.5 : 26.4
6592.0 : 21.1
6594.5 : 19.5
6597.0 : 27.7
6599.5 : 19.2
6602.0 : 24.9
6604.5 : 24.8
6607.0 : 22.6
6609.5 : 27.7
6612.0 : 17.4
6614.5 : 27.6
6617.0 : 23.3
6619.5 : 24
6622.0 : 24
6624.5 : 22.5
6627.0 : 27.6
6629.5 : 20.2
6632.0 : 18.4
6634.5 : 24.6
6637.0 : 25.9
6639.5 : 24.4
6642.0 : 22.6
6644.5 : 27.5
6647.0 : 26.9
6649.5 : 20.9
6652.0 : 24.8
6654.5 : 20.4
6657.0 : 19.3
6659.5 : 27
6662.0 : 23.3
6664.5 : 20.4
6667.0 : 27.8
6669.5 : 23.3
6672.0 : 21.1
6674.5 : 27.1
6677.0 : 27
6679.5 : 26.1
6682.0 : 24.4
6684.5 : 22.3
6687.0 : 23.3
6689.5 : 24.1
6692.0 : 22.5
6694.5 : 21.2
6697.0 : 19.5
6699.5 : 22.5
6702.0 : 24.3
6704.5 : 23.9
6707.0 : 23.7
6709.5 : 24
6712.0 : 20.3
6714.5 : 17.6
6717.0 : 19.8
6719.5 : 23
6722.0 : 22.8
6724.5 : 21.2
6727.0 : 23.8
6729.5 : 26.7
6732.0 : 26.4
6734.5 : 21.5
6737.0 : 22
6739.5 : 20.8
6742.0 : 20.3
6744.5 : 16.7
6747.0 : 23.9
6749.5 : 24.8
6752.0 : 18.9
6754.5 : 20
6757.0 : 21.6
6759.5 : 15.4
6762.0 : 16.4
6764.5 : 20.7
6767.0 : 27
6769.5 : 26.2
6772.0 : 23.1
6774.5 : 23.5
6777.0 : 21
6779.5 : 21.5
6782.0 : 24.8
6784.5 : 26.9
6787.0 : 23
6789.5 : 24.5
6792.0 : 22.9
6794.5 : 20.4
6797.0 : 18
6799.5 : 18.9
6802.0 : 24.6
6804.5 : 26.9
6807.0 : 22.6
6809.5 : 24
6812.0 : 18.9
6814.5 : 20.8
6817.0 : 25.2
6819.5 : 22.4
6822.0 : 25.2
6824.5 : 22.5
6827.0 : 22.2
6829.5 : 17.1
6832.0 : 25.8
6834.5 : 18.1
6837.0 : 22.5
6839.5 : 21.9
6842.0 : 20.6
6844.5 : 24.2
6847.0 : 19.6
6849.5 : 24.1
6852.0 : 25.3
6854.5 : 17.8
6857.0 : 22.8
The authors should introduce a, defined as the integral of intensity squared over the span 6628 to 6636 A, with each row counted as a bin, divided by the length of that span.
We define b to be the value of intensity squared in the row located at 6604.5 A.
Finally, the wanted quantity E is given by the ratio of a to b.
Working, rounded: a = 467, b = 615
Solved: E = 0.76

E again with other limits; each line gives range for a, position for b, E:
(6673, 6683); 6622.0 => 1.18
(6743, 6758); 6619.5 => 0.78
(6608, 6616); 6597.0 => 0.79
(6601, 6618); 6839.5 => 1.23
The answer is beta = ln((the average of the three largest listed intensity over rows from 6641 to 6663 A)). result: 3.30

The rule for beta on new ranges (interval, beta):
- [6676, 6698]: 3.25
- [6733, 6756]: 3.16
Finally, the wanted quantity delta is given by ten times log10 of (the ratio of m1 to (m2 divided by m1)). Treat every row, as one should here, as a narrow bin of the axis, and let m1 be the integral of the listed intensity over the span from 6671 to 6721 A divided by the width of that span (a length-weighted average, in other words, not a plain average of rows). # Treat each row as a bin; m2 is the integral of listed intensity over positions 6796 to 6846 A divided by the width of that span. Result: 13.7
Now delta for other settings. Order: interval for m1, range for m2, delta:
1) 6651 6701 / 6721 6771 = 14.0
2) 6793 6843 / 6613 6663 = 13.1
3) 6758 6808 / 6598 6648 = 13.2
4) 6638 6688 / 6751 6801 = 14.2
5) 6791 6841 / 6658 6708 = 13.1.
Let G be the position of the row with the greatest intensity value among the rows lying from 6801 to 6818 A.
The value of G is 6804.5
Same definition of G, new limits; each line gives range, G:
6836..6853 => 6852.0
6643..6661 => 6644.5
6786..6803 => 6802.0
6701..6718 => 6702.0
